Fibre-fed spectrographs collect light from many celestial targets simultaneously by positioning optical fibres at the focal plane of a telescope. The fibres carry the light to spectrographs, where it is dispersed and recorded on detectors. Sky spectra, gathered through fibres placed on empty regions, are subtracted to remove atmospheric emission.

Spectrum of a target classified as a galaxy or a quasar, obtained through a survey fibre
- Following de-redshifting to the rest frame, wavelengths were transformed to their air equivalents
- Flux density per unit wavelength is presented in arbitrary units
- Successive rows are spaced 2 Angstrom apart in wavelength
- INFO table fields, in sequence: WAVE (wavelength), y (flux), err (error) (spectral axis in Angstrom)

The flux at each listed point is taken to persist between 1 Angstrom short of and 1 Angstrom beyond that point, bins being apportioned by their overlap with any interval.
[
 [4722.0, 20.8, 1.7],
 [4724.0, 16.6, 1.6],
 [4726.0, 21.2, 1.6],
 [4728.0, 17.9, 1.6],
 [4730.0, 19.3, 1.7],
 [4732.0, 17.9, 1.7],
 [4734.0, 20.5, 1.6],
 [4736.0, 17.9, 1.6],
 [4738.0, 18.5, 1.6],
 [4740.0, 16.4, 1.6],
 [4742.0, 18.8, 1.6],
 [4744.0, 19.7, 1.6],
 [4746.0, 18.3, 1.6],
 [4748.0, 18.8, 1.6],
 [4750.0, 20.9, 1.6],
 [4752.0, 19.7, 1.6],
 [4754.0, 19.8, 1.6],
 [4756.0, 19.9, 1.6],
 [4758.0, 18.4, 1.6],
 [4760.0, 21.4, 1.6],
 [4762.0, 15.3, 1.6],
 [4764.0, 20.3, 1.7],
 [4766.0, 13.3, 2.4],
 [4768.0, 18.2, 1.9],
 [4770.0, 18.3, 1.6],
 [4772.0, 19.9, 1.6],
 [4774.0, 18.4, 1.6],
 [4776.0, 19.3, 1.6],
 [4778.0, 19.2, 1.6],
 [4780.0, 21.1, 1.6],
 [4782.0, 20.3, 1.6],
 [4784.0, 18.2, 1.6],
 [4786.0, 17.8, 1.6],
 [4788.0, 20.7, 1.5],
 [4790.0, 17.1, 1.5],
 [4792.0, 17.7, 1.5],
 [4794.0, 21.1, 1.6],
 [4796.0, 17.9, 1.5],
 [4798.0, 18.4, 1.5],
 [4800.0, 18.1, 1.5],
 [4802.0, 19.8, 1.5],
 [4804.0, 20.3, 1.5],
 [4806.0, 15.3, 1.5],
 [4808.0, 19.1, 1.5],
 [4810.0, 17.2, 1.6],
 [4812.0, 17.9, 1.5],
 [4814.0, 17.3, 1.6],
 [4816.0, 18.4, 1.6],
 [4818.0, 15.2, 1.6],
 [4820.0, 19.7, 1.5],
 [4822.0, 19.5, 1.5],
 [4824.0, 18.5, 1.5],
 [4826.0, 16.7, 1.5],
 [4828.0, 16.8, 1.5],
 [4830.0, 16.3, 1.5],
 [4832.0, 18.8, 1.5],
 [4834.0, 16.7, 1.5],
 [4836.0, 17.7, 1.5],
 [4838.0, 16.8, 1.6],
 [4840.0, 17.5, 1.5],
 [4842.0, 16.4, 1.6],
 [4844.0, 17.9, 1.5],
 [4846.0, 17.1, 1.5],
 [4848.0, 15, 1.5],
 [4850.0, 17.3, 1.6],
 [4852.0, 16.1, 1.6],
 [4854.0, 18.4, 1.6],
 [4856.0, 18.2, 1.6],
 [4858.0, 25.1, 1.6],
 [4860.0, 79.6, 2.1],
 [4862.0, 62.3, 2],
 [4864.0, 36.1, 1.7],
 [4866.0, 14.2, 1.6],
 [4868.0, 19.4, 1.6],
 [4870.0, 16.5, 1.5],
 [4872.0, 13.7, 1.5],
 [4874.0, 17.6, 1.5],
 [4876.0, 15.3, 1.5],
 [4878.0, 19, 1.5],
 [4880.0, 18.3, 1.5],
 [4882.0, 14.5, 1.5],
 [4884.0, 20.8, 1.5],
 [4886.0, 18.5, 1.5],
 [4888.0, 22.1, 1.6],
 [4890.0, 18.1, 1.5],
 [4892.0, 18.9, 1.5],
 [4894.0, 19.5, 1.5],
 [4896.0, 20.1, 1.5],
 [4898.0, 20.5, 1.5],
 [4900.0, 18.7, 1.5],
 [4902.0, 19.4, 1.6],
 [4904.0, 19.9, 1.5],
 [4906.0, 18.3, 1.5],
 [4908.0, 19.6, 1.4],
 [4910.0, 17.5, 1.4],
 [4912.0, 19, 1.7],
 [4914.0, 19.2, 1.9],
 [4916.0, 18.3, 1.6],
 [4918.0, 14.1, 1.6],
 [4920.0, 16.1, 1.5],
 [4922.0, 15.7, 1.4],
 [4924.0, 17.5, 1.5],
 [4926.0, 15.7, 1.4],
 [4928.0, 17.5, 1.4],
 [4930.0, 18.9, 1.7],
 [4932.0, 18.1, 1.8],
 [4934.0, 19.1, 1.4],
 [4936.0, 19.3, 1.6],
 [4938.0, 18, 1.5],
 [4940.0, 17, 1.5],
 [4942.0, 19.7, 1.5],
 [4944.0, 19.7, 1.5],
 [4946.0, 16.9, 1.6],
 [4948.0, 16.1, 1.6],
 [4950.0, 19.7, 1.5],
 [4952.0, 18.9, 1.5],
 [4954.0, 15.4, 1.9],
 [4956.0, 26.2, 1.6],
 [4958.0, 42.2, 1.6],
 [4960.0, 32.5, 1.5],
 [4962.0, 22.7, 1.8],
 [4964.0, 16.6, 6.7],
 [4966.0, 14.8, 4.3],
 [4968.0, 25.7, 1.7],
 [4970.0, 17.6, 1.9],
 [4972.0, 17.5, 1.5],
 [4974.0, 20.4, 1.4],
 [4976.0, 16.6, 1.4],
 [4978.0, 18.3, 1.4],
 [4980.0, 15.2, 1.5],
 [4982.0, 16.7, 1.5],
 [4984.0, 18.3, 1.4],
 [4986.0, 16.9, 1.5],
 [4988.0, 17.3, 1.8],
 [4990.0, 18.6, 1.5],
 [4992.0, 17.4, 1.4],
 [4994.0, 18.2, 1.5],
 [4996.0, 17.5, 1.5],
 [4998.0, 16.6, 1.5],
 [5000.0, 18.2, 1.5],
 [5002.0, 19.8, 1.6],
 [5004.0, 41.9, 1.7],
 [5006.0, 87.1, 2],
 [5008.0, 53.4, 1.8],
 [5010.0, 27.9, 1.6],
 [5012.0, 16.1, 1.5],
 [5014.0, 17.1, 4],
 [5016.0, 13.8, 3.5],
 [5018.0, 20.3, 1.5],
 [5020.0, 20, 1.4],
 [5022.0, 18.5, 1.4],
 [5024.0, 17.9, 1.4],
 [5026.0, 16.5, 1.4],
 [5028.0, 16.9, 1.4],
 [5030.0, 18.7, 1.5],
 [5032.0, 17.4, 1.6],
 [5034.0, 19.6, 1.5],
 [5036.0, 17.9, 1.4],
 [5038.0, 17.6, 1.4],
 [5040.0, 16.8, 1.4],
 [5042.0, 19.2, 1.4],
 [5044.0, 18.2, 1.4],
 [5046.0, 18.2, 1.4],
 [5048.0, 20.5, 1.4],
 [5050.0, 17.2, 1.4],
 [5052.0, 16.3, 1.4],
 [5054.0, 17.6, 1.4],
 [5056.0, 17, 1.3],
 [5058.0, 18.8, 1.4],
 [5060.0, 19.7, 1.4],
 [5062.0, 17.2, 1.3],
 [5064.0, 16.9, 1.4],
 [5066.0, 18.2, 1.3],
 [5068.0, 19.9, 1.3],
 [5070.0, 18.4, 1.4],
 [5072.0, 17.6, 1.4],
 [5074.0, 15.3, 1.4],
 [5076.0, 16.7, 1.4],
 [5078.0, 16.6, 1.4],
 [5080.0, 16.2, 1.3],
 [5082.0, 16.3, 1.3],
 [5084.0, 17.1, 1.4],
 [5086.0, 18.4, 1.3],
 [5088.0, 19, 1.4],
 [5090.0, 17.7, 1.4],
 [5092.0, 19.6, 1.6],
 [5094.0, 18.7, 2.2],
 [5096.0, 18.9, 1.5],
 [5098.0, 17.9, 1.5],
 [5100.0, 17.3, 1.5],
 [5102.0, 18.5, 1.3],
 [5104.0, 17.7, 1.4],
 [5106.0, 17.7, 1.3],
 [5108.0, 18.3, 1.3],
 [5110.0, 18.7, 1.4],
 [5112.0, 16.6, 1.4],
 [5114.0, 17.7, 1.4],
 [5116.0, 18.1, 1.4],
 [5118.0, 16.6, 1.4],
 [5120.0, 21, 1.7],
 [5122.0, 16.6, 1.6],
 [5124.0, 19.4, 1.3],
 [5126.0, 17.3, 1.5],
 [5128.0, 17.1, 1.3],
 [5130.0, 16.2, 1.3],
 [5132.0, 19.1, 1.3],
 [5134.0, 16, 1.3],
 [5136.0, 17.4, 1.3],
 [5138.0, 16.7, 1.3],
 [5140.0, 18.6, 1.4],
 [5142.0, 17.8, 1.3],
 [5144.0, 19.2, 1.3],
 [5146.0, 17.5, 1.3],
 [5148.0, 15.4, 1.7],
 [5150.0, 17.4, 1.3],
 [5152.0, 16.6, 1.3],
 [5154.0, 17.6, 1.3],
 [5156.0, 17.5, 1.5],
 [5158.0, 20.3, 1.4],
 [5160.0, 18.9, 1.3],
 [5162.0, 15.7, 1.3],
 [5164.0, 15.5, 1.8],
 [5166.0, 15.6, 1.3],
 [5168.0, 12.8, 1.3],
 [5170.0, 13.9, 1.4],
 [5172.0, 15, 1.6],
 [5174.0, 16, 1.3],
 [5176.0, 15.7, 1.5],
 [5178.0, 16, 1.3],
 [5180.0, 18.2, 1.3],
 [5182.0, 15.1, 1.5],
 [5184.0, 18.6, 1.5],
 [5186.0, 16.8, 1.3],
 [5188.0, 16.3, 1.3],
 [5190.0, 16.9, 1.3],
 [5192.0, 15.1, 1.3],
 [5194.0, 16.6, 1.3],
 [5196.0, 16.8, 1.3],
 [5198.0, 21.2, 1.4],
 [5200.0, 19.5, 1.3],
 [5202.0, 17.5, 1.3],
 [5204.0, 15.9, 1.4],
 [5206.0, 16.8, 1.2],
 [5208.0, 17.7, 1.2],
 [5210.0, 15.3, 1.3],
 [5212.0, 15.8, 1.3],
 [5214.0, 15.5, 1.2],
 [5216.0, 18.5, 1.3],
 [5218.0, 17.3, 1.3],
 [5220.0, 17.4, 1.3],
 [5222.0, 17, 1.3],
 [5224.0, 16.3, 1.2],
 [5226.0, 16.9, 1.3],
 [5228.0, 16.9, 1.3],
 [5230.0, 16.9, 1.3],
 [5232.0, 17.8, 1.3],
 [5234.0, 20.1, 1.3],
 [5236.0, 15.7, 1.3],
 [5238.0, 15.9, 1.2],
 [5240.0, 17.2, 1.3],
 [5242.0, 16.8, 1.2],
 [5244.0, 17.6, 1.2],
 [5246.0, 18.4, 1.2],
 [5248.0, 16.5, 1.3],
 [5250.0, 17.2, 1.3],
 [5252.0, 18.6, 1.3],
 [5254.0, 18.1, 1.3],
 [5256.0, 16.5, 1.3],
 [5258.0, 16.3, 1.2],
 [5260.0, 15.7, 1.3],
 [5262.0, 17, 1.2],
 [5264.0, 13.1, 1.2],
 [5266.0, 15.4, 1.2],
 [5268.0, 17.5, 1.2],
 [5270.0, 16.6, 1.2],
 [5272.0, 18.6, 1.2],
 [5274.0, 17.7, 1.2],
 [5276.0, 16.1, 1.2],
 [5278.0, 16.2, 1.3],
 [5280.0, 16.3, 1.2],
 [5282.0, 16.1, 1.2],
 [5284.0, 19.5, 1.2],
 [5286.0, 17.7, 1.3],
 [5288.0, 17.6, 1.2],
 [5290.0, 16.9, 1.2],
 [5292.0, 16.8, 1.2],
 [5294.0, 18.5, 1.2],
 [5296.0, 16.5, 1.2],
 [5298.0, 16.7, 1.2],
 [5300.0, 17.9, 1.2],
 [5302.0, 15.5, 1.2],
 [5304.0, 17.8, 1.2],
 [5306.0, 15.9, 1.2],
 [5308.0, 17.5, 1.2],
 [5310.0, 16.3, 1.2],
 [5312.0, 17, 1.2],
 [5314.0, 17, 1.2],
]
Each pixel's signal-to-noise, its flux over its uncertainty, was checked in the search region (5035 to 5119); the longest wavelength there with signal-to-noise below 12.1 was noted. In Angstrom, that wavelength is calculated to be 5118.0 Angstrom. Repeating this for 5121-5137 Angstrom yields 5126.0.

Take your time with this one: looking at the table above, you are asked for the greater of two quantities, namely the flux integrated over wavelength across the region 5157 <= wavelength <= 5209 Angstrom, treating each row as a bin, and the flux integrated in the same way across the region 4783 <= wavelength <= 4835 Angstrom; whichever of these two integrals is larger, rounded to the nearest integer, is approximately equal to 941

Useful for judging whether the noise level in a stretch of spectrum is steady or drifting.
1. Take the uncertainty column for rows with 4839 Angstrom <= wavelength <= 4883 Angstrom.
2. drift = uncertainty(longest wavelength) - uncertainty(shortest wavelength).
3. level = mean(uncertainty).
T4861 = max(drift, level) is 1.60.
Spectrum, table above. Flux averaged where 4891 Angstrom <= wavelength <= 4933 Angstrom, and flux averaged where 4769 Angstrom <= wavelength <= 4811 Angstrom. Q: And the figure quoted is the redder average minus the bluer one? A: -0.6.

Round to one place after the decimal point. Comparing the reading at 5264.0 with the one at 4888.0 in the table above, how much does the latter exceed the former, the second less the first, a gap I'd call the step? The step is 9.0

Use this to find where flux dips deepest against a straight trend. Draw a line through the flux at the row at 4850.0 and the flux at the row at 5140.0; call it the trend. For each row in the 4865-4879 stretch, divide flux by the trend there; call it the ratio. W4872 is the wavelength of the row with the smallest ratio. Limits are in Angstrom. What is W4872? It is 4872.0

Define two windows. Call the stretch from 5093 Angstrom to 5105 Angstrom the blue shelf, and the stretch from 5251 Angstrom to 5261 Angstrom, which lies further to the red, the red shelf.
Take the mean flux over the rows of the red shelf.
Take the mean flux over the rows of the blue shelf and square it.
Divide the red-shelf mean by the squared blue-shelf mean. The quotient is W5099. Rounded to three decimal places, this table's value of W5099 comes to 0.052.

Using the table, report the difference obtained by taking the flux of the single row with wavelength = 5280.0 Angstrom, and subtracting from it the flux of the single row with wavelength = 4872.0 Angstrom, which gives 2.6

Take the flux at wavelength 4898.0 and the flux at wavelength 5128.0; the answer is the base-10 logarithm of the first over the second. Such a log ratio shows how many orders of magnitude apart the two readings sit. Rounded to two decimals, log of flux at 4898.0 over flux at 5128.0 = 0.08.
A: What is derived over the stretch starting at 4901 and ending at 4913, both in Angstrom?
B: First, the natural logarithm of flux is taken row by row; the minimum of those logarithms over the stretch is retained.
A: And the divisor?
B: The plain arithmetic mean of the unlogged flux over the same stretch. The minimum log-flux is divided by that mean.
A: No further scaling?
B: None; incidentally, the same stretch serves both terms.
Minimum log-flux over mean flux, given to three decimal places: 0.151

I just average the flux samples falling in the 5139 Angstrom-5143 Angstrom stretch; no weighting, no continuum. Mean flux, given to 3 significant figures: 18.2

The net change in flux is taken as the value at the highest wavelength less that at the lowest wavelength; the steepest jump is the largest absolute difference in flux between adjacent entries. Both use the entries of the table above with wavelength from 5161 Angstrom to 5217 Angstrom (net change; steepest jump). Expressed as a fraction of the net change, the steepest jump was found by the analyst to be 1.6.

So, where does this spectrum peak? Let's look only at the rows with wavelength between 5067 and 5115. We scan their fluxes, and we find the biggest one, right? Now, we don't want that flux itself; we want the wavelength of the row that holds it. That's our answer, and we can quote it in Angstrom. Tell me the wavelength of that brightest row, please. 5068.0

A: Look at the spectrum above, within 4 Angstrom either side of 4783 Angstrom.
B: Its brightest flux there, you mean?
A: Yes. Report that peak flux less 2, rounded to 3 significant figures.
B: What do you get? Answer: 19.1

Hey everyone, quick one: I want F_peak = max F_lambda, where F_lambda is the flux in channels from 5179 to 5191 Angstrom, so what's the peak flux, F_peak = 18.6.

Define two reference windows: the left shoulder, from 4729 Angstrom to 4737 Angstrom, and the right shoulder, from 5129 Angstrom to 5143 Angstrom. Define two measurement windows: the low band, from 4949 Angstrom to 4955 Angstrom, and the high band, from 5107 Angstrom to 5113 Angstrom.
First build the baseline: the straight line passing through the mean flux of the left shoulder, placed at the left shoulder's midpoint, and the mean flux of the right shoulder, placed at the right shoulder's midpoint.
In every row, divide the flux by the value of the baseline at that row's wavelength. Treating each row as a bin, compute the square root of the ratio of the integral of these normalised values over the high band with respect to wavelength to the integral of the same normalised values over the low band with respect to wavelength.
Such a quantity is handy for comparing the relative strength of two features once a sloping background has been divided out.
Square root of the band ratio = 1.013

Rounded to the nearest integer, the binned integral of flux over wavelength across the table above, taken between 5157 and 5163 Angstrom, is 110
